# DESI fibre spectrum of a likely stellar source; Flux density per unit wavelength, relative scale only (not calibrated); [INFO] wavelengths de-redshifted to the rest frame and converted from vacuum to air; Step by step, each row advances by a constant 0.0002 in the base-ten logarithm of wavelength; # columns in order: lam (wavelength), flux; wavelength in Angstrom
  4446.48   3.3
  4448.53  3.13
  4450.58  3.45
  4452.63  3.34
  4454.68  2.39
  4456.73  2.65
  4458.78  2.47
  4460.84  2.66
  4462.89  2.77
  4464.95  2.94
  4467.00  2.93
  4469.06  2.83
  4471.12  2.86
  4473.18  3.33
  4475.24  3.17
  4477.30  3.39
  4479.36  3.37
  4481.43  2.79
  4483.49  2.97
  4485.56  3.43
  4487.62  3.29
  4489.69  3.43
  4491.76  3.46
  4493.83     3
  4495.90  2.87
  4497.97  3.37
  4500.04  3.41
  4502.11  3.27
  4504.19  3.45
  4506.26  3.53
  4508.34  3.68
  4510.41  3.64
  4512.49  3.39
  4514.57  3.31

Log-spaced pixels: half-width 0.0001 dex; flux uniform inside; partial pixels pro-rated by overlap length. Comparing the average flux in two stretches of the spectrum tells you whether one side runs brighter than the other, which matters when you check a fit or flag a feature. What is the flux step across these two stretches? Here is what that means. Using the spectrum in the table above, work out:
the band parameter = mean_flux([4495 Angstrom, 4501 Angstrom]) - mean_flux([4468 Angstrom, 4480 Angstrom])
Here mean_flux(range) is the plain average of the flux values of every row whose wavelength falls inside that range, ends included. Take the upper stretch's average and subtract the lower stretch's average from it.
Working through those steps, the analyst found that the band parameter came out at 0.1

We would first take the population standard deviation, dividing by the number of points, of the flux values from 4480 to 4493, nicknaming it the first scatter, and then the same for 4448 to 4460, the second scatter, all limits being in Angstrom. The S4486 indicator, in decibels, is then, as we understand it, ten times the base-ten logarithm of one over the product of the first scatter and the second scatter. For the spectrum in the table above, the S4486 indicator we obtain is 9.7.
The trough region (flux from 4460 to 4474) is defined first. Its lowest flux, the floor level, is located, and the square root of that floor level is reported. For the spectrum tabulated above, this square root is 1.63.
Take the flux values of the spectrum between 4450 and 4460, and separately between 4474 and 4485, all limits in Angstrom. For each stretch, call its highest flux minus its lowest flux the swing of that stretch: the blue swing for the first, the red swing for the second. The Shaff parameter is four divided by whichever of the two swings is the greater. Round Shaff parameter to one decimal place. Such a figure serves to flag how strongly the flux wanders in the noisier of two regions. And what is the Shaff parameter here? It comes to 3.8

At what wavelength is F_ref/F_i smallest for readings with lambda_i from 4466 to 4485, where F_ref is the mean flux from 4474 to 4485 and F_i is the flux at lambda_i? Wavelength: 4477.30 Angstrom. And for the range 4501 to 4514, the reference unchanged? 4508.34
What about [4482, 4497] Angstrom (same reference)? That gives 4491.76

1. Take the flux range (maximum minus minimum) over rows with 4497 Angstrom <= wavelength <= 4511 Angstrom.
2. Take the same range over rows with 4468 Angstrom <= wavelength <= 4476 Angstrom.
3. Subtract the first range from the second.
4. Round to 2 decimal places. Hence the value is 0.09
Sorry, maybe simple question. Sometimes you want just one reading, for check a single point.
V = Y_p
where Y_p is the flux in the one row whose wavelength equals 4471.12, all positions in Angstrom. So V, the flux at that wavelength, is 2.86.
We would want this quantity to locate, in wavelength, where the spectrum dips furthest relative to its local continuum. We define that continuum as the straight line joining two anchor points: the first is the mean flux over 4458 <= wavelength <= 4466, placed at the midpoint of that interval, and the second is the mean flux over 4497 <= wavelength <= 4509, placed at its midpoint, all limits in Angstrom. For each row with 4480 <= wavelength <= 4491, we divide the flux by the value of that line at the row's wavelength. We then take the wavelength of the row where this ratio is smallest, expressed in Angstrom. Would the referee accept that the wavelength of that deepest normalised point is 4481.43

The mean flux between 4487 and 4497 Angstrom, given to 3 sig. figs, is 3.21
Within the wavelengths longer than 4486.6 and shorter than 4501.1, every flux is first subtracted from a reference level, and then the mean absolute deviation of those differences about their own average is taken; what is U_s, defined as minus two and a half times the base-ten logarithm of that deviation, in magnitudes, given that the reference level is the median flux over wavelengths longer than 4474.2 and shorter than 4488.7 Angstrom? 1.8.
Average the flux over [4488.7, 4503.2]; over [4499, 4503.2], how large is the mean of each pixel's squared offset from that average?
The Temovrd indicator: 0.012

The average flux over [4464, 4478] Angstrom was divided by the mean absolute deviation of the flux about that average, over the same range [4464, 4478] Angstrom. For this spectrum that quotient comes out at 15.4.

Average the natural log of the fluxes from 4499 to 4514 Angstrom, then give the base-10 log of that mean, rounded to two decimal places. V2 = 0.10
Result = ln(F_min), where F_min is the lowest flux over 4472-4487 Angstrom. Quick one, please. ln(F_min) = 1.03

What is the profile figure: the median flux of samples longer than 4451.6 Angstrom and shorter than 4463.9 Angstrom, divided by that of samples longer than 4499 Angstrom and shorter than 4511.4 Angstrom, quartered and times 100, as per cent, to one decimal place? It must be 19.0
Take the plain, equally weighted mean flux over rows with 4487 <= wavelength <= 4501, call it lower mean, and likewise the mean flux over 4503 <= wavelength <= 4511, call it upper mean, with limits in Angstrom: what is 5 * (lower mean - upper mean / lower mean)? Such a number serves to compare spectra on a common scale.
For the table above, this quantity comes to 10.8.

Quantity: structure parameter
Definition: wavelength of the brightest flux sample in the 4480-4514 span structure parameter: 4508.34 Angstrom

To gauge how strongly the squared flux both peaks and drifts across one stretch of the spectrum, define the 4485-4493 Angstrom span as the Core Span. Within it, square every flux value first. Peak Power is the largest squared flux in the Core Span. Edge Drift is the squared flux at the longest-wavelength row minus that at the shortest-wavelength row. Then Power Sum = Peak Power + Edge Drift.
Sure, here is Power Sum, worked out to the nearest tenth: 12.2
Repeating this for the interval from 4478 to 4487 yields 12.2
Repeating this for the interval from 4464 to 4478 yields 14.3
